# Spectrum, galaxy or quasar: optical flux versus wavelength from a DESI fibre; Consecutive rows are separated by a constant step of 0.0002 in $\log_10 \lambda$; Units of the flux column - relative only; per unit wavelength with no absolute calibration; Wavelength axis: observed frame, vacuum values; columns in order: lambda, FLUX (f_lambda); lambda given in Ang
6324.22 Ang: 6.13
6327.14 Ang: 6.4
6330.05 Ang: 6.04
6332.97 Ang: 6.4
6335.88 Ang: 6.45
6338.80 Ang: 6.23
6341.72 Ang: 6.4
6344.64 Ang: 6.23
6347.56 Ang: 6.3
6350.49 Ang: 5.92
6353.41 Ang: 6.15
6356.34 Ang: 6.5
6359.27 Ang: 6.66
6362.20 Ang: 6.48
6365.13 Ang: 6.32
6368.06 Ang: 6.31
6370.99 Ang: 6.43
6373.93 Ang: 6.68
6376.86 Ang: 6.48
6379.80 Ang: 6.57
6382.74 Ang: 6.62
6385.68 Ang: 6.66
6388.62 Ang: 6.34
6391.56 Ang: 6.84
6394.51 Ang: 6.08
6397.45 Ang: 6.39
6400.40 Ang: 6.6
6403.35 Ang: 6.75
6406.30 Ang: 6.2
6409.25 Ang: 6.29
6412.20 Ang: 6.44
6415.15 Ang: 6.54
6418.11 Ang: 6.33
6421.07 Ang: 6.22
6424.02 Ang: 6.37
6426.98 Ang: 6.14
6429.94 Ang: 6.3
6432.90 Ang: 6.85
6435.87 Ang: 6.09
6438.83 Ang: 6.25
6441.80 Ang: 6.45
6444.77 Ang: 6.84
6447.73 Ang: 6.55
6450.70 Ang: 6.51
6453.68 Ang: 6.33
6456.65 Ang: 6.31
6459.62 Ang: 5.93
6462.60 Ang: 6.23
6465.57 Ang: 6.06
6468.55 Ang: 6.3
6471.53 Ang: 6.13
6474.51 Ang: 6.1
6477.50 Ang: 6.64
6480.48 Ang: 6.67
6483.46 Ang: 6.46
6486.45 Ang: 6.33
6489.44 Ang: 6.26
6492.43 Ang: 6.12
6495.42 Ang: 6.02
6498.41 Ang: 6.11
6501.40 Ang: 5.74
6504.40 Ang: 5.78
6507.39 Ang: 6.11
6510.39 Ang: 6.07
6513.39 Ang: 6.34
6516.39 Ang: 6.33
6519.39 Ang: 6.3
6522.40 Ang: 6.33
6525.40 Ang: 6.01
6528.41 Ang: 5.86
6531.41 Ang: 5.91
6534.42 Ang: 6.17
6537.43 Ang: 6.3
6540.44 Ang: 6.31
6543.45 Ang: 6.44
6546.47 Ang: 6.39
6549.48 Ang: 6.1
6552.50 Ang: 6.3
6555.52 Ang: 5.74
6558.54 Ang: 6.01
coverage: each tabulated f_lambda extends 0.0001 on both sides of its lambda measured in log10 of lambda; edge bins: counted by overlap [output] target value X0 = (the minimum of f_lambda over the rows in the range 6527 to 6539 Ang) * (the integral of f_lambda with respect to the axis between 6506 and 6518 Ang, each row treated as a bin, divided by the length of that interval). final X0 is 36.4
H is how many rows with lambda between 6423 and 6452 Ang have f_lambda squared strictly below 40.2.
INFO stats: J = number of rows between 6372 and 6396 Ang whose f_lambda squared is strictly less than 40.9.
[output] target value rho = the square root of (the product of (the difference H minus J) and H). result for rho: 2.8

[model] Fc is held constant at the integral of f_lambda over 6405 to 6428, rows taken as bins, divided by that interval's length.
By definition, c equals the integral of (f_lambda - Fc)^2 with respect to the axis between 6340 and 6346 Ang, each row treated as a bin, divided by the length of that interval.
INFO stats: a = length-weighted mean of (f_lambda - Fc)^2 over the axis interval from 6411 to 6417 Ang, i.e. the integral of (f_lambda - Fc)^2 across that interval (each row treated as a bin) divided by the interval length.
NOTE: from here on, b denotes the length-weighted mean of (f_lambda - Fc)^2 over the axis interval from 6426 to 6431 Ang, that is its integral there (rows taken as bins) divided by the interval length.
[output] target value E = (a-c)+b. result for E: 0.039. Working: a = 0.03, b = 0.017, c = 0.01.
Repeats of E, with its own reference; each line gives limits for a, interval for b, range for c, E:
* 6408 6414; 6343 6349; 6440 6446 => -0.115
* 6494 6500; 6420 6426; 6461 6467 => 0.040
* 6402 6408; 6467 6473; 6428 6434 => -0.010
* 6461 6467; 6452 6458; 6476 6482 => -0.069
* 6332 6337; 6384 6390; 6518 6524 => 0.069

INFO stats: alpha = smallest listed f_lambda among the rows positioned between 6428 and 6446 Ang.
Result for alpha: 6.09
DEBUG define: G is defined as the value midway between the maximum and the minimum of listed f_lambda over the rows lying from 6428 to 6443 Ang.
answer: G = 6.47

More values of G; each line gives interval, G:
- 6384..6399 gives 6.46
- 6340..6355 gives 6.16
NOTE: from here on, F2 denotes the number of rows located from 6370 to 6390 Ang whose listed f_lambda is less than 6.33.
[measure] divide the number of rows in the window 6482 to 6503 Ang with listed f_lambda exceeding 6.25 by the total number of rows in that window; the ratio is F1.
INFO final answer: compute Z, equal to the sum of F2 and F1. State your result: 0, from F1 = 0.4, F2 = 0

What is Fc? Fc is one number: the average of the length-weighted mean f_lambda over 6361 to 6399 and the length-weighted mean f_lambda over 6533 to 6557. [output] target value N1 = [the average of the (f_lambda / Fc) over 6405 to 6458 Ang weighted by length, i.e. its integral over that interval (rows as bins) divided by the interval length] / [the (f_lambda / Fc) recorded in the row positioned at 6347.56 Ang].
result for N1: 1.01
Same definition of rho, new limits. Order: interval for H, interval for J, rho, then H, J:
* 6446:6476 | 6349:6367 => 6.3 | 8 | 3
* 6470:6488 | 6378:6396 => 1.7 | 3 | 2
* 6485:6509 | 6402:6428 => 4.0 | 8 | 6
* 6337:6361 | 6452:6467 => 0.0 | 5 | 5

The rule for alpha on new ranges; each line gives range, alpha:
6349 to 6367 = 5.92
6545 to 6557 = 5.74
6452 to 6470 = 5.93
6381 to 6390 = 6.34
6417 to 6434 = 6.14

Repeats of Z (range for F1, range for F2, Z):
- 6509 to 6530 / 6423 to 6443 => 5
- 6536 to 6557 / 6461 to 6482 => 6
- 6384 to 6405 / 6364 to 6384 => 3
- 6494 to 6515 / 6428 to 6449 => 3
